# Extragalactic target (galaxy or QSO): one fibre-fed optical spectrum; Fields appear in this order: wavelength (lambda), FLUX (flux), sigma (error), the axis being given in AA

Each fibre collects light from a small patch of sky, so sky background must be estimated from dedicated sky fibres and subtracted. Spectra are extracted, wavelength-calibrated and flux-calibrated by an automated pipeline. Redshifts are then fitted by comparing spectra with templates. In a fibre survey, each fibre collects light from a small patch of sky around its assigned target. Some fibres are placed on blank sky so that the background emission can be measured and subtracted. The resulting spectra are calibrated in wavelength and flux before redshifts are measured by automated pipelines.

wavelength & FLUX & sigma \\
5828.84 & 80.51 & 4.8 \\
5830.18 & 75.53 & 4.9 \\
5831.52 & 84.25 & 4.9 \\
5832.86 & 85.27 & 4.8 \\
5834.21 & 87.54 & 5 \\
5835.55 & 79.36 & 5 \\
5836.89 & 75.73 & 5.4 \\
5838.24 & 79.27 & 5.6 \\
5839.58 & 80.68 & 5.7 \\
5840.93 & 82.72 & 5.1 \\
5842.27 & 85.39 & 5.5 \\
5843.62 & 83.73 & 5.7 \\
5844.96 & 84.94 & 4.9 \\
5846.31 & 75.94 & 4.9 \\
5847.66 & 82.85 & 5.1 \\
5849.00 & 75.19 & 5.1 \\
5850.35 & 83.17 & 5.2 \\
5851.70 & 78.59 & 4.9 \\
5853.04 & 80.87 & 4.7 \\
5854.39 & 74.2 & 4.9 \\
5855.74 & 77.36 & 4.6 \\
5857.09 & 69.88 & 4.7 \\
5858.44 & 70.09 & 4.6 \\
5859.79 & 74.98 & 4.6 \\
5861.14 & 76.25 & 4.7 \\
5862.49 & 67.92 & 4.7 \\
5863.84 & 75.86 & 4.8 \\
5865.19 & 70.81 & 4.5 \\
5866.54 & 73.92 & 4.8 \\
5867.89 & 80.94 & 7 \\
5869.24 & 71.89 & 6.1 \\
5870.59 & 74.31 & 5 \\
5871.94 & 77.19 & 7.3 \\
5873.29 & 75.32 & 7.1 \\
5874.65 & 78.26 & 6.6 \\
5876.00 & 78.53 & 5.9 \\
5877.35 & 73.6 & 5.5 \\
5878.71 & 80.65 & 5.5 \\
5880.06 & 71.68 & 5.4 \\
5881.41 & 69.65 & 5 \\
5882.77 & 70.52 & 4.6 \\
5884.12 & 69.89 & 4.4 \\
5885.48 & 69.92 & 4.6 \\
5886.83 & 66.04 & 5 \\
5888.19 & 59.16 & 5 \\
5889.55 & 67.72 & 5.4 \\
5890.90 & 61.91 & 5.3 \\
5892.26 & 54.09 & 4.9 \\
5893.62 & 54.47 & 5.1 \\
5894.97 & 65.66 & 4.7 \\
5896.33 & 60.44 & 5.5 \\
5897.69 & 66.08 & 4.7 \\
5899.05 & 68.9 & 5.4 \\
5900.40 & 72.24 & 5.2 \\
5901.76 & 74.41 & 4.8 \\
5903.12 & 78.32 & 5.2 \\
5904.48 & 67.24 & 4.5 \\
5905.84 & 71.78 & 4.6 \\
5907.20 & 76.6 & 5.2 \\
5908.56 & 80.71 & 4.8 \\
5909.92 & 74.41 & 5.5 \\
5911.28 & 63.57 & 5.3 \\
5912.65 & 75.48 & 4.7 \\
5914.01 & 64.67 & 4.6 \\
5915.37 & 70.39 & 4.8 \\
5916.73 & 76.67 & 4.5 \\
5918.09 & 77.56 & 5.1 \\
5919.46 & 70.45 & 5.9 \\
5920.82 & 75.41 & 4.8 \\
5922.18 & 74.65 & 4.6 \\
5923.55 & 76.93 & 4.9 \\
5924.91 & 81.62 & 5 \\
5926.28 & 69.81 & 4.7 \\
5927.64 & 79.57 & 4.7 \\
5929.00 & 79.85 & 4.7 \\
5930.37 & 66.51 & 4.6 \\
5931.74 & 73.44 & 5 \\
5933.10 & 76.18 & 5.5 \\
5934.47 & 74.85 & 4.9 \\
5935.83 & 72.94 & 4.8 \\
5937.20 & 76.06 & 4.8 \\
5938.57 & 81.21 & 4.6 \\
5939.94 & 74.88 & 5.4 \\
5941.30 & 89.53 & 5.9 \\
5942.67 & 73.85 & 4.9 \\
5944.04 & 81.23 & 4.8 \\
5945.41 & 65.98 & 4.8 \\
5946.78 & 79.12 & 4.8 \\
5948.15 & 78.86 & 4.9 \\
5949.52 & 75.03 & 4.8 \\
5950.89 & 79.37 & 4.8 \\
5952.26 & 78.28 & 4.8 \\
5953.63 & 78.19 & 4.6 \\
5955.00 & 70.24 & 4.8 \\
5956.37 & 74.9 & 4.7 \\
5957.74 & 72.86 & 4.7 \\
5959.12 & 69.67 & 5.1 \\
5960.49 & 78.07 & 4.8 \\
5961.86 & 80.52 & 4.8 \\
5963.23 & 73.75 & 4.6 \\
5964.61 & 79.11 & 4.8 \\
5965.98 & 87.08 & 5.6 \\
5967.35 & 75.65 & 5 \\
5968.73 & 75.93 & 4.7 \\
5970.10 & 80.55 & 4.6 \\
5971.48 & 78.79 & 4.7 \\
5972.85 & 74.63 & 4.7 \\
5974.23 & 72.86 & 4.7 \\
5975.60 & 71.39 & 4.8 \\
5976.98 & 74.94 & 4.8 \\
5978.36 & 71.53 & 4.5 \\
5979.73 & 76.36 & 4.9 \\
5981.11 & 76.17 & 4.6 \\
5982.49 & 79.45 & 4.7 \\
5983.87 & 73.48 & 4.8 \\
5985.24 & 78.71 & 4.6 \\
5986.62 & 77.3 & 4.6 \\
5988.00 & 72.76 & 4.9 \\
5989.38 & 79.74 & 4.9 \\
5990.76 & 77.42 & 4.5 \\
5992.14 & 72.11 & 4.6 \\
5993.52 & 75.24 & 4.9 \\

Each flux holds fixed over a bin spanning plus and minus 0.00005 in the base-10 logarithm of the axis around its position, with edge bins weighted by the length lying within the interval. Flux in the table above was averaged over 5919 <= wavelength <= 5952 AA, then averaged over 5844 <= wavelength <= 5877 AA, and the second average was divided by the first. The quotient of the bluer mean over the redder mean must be 1.00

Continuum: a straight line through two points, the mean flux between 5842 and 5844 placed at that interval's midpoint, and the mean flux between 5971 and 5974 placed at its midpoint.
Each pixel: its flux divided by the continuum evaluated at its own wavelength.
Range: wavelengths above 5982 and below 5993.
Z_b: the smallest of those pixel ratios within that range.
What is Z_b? 0.96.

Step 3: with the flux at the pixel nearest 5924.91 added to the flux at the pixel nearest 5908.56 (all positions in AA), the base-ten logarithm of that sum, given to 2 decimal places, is 2.21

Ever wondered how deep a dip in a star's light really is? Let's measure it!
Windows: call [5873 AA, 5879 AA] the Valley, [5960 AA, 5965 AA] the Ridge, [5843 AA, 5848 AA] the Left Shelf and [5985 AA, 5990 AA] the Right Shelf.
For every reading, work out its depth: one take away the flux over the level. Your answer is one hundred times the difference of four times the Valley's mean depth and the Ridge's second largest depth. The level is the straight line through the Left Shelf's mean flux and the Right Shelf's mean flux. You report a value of 17.8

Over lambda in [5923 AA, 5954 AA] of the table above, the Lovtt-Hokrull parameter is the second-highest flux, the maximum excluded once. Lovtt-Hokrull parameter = 81.62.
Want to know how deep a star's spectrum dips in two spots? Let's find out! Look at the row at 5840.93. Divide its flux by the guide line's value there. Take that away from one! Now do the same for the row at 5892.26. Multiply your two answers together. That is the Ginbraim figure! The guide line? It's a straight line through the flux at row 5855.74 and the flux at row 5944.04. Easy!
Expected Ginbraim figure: -0.025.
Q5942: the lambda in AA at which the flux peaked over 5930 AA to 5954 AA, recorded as 5941.30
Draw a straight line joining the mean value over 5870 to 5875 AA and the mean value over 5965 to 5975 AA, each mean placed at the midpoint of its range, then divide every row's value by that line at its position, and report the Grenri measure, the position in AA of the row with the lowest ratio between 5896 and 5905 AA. 5896.33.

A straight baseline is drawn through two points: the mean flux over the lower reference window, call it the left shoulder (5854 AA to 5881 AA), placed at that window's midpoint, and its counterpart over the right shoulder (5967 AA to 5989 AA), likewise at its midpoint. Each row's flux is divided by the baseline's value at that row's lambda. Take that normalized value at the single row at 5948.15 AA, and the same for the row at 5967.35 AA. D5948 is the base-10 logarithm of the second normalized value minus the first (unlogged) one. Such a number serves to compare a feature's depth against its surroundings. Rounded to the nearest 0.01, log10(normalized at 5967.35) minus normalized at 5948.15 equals -1.05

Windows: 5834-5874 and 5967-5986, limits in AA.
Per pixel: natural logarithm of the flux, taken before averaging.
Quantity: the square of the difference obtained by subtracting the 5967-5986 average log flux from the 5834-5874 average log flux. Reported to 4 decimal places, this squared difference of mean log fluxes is 0.0005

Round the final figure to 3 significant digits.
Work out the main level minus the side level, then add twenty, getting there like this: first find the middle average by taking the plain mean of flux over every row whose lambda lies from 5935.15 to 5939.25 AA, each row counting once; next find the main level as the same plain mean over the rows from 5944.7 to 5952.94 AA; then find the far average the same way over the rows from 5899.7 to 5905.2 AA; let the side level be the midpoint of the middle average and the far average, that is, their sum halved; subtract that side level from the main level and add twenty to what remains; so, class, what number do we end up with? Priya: 21.2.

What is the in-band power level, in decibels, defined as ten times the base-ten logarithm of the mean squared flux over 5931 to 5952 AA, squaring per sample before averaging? 37.73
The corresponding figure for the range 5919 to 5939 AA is 37.55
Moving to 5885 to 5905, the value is 36.40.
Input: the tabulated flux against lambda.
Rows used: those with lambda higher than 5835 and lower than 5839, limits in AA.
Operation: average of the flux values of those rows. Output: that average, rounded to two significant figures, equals 78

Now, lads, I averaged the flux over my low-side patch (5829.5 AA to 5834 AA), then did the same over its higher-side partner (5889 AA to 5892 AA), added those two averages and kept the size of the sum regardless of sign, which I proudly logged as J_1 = 146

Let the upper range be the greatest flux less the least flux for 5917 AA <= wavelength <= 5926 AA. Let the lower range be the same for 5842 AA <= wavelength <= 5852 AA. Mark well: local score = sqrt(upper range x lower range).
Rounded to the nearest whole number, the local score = 11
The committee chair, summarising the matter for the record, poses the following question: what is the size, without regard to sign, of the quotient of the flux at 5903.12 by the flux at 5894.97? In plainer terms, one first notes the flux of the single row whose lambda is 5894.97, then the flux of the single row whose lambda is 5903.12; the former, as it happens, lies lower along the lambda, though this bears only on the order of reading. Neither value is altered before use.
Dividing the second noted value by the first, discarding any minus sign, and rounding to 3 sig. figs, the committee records 1.19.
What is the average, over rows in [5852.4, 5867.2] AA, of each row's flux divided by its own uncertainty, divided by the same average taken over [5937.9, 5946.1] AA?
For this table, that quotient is 1.02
